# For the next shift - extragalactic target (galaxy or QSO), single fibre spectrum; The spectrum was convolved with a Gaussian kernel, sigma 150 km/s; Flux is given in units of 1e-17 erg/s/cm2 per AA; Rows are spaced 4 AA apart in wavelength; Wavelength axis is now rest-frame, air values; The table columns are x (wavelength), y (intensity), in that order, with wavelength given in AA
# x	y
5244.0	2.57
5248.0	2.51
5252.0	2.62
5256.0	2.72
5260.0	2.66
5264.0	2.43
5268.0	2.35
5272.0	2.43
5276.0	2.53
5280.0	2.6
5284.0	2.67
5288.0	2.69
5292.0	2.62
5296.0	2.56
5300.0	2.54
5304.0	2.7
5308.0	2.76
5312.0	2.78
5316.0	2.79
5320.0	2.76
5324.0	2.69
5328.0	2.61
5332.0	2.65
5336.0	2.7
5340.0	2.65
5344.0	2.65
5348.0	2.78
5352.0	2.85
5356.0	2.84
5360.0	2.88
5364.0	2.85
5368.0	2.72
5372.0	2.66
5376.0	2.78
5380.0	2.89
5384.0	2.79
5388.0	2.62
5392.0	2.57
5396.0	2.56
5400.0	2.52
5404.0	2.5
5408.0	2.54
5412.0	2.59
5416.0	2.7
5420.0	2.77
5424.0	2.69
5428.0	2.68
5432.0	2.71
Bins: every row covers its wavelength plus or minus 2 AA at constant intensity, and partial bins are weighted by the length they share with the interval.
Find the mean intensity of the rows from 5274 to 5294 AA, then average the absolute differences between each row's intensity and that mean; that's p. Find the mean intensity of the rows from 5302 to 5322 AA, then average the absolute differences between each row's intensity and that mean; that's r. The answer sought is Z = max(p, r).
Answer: 0.05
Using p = 0.05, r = 0.023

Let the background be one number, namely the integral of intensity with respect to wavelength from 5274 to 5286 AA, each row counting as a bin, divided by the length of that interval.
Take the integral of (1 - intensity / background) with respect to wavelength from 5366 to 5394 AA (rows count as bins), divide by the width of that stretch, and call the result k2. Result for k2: -0.046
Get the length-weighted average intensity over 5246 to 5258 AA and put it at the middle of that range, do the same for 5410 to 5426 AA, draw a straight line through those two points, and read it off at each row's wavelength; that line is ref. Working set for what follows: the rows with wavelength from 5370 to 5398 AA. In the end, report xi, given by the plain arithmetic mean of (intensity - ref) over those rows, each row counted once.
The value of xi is 0.02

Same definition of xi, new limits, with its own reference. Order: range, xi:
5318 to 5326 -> 0.08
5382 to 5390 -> 0.03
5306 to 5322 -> 0.13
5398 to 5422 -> -0.08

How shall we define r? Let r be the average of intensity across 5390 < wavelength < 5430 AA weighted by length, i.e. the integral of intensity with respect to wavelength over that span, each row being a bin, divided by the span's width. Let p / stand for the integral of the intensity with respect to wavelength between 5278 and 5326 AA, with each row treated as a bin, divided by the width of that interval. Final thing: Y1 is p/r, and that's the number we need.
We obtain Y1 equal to 1.03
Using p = 2.68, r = 2.61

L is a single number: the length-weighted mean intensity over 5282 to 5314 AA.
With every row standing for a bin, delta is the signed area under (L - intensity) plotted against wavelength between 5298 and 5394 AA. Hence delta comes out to -6.2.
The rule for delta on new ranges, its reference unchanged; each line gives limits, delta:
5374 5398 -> -0.9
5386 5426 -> 2.4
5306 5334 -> -1.5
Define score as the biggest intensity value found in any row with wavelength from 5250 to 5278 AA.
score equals 2.72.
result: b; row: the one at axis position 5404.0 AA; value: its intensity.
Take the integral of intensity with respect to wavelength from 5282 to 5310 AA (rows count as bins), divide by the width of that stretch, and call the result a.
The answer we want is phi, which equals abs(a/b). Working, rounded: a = 2.65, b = 2.5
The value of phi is 1.06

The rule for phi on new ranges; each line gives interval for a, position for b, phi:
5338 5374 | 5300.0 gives 1.09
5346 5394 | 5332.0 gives 1.04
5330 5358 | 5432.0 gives 1.01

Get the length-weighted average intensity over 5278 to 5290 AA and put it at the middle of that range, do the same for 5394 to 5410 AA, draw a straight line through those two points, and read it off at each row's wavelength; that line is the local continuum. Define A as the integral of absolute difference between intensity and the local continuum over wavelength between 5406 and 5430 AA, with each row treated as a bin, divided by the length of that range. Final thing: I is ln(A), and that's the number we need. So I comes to -1.91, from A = 0.15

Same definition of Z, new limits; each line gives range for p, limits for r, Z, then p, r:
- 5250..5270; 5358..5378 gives 0.13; 0.13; 0.070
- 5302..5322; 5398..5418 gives 0.06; 0.02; 0.060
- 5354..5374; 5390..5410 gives 0.08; 0.08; 0.022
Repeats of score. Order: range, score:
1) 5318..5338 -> 2.76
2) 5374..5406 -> 2.89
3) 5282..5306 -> 2.7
